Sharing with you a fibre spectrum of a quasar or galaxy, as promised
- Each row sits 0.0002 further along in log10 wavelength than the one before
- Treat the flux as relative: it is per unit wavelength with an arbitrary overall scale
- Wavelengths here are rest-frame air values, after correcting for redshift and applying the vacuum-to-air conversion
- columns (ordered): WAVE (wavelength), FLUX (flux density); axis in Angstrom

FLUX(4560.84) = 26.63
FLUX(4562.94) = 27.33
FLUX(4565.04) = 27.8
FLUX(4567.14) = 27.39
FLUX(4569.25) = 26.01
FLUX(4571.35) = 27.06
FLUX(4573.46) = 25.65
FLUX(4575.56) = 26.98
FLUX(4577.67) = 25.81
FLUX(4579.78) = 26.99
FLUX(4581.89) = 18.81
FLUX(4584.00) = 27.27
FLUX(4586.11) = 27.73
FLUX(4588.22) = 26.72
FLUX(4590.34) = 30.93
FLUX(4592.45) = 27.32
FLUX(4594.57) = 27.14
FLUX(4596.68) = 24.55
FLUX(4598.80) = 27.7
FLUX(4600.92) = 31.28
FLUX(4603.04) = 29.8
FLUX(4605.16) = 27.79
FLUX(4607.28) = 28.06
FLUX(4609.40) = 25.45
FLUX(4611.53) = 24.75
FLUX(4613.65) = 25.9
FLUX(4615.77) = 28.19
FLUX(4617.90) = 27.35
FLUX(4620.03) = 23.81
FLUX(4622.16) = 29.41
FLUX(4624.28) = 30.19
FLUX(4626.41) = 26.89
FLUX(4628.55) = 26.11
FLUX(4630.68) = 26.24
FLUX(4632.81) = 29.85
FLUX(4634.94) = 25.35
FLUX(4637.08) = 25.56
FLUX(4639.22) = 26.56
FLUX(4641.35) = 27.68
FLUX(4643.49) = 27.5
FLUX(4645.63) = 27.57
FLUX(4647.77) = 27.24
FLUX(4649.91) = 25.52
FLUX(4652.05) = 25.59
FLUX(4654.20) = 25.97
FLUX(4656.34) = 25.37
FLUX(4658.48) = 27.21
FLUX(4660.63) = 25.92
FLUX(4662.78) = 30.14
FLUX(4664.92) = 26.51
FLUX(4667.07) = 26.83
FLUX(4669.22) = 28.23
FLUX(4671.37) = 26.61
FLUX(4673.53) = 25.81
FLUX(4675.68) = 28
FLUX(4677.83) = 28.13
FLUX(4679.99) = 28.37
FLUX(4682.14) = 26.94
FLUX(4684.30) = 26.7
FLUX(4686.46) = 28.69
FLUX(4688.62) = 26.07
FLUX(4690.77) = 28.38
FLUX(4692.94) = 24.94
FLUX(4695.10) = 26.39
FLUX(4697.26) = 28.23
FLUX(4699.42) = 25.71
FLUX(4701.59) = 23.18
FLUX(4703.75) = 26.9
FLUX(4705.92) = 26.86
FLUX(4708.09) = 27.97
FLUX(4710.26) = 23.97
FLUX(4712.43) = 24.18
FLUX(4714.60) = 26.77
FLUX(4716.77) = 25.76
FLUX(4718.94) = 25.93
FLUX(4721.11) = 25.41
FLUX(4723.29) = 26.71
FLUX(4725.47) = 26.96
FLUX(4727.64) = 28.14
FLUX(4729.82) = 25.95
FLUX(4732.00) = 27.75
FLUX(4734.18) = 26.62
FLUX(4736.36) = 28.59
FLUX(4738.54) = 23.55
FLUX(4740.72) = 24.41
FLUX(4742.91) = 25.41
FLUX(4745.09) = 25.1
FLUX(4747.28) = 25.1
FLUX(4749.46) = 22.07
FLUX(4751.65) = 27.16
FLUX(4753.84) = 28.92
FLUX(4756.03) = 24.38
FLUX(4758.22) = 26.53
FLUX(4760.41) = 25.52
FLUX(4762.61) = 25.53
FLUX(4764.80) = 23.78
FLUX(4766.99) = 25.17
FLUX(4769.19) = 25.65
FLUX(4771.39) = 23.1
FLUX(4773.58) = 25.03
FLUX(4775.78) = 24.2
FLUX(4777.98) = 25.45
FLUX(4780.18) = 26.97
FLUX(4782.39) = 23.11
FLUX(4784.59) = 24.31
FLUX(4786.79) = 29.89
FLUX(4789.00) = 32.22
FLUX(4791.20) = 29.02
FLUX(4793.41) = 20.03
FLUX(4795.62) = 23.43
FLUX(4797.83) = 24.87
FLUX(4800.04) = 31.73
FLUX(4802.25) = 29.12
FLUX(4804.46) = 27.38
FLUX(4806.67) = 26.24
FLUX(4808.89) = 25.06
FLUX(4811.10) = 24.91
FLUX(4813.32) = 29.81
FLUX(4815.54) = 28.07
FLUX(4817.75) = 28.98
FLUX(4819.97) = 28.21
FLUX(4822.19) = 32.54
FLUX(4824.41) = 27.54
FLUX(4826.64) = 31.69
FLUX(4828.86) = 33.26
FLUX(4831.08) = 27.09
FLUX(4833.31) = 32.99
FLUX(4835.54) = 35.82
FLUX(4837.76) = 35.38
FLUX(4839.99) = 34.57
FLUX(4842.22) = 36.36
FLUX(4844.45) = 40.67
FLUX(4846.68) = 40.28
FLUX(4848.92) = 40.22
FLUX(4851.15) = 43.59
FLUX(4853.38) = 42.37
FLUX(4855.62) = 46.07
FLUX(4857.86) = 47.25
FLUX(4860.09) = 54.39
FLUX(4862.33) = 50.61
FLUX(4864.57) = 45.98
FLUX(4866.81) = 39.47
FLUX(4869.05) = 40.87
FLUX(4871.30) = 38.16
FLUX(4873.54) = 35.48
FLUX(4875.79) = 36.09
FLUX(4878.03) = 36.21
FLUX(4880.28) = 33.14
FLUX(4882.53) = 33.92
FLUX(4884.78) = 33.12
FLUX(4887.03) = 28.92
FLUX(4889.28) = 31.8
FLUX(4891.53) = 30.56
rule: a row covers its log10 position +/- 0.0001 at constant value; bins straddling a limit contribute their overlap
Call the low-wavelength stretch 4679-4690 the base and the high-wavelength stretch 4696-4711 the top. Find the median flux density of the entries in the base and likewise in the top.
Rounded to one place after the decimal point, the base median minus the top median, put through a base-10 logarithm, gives -1.1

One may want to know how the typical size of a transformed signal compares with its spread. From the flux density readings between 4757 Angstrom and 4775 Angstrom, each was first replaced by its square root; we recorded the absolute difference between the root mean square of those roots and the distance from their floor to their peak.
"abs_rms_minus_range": 4.66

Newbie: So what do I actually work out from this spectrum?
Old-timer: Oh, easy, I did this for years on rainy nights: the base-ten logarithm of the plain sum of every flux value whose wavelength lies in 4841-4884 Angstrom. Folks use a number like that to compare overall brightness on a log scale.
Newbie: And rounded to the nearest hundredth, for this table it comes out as 2.89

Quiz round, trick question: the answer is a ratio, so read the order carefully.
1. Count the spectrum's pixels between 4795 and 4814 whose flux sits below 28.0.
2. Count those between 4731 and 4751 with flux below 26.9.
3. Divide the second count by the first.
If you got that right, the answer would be 1.17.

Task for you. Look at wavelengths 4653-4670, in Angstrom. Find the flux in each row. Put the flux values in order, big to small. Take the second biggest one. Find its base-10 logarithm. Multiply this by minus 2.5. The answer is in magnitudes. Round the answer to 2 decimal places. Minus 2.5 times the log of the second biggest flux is -3.63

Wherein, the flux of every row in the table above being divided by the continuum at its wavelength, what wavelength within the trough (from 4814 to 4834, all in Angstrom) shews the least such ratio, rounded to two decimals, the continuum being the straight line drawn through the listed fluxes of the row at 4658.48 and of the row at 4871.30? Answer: 4831.08 Angstrom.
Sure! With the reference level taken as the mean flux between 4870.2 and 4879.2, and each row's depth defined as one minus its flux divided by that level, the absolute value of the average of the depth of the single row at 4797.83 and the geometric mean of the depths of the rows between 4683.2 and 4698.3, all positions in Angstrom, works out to 0.287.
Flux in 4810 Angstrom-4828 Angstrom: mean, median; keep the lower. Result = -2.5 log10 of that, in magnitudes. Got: -3.64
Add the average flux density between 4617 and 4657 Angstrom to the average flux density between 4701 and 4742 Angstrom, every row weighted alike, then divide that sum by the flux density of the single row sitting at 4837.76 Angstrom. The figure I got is 1.50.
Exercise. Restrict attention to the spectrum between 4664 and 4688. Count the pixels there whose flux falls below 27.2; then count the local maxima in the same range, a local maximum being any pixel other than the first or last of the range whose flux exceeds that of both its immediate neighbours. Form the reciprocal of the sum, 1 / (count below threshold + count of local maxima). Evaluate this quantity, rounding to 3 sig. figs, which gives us 0.125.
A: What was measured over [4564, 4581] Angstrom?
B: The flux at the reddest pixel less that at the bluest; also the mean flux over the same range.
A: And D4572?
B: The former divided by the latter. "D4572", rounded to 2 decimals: -0.03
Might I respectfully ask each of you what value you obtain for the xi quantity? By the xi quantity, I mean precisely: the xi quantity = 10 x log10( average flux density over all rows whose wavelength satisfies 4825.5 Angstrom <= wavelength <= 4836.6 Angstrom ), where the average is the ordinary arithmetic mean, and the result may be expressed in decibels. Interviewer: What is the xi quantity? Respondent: 15.1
